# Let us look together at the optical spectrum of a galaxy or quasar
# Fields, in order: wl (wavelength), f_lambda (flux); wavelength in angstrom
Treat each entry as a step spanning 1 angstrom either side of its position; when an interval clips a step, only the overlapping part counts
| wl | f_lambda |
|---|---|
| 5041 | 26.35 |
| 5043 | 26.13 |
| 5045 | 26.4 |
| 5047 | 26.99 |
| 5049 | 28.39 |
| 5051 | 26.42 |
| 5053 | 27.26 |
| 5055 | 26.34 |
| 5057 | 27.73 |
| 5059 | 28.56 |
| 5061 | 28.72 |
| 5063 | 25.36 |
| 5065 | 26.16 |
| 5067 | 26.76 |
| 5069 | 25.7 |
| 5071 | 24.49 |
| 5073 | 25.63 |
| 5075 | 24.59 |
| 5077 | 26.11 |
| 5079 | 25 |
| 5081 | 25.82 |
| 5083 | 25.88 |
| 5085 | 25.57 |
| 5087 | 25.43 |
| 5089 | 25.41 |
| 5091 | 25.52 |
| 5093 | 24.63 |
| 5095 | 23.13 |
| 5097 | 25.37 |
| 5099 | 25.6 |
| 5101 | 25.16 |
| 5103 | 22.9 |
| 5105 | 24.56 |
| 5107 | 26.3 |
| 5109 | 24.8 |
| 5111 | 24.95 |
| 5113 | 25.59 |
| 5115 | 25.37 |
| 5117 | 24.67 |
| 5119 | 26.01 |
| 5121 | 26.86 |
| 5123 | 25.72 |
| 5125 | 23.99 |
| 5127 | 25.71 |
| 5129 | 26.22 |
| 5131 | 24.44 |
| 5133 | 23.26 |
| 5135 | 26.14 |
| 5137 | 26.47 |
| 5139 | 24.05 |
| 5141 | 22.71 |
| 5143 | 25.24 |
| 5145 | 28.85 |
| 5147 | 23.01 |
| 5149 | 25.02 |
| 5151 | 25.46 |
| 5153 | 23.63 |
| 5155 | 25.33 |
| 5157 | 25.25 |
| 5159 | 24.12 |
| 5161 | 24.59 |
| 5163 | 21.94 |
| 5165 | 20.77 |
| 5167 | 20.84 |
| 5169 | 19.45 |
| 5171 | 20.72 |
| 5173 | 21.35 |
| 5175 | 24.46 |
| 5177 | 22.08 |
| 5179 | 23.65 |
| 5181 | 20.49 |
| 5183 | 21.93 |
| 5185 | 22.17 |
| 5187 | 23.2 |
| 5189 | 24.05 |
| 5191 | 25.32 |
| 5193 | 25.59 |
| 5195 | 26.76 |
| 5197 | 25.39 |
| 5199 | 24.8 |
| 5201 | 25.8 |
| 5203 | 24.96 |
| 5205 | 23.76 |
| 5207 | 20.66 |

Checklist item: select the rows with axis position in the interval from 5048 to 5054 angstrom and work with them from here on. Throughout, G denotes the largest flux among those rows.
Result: 28.39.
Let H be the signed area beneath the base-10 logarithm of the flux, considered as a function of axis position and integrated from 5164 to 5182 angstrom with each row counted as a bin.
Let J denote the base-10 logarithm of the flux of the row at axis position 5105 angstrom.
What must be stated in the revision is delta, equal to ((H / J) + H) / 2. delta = 20.6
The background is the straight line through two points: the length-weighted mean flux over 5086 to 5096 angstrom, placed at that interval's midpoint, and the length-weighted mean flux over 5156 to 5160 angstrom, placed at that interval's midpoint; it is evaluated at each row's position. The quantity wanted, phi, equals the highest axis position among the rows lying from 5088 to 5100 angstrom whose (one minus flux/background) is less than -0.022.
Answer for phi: 5099 angstrom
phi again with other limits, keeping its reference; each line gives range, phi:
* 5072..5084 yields 5083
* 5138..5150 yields 5145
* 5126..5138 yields 5137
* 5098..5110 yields 5107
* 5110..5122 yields 5121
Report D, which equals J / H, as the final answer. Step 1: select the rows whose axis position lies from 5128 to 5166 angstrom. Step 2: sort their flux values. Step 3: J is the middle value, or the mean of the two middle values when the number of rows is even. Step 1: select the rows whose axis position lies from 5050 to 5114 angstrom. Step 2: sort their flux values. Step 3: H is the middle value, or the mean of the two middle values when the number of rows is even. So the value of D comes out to 0.96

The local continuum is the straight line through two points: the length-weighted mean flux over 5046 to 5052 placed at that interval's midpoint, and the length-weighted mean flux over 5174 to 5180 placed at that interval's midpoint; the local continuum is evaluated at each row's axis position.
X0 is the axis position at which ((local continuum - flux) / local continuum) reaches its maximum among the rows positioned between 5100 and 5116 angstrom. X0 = 5103 angstrom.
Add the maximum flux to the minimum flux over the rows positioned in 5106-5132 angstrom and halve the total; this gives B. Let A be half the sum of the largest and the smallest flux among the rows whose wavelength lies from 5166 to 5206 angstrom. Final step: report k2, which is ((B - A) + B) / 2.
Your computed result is 13.9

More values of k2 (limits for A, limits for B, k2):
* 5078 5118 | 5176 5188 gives 9.8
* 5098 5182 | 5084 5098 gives 12.3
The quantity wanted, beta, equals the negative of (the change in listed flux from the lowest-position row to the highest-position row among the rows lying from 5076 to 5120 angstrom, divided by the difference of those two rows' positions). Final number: 0.002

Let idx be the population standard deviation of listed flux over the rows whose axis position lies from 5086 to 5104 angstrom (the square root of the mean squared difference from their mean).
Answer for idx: 1.0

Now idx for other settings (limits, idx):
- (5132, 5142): 1.5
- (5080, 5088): 0.2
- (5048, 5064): 1.1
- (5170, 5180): 1.4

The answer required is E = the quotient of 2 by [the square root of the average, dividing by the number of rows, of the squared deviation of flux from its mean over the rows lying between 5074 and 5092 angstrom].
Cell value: 4.6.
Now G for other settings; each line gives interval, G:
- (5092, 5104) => 25.6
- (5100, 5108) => 26.3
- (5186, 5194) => 25.59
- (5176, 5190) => 24.05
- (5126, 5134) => 26.22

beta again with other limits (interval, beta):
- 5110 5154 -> 0.031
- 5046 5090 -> 0.038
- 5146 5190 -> -0.025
